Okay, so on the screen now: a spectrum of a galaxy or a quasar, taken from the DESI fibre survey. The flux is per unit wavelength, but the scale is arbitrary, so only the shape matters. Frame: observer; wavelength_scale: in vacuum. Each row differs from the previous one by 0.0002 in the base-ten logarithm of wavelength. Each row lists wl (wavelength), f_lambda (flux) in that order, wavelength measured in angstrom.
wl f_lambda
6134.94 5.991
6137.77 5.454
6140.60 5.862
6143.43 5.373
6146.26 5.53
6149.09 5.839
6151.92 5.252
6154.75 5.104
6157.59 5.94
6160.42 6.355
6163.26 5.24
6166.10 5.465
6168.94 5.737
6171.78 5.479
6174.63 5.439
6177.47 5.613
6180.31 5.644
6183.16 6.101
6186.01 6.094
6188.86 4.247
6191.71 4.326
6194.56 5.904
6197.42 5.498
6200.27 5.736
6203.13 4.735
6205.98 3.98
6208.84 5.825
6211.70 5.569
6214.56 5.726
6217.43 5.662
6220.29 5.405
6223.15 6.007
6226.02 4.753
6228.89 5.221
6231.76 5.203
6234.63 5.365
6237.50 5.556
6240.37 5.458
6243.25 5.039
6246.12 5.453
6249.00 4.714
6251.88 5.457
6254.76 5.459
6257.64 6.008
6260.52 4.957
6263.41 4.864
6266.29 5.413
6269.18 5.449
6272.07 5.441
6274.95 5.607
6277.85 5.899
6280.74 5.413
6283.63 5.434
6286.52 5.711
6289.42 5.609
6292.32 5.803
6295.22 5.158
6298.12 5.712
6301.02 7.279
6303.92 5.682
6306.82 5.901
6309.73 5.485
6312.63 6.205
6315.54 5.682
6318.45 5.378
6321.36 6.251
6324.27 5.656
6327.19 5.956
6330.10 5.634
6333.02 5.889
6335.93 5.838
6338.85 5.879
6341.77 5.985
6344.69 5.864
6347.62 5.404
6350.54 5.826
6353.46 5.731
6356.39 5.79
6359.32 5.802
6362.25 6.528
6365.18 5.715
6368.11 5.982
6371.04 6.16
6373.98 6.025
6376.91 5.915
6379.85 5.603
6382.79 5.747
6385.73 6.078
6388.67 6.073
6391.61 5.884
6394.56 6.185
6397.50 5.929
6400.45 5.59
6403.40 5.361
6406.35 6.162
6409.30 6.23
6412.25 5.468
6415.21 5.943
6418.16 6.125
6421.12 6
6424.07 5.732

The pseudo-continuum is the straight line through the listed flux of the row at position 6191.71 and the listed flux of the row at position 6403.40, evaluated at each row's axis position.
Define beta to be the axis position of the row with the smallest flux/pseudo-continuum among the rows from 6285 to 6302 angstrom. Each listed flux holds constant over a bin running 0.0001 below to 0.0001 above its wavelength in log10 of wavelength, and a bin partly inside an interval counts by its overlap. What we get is 6295.22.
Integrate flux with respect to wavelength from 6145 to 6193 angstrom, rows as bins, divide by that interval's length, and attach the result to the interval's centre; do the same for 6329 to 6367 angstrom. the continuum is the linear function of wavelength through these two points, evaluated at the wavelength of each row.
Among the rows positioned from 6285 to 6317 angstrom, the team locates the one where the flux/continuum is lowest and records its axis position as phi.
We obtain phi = 6295.22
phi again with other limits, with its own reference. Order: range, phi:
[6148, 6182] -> 6154.75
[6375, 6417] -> 6403.40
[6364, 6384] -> 6379.85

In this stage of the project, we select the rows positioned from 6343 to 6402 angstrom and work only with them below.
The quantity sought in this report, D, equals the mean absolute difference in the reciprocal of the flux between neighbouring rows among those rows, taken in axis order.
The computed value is 0.0078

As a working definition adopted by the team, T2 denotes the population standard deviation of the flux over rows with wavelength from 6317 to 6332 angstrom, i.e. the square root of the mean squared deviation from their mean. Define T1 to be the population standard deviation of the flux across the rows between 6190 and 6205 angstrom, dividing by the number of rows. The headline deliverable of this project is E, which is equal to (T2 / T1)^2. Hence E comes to 0.2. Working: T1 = 0.61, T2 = 0.30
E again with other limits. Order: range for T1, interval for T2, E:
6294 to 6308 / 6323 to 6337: 0.0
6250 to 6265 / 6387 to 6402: 0.2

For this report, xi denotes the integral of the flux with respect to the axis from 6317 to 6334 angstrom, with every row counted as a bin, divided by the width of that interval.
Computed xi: 5.8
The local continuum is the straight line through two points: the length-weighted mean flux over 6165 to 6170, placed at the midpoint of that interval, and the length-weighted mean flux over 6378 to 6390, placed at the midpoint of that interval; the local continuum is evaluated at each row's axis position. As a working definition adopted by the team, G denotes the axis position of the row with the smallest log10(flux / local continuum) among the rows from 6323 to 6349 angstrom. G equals 6347.62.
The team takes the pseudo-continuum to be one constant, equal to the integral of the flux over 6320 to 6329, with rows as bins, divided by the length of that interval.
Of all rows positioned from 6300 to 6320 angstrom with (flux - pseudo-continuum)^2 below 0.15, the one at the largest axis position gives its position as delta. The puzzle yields 6315.54 angstrom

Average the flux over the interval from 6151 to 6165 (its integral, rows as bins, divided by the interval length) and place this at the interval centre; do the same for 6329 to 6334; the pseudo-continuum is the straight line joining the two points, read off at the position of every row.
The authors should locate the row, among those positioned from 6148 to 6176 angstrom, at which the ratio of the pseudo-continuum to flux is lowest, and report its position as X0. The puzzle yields 6160.42 angstrom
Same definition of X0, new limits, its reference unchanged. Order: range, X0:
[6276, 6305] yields 6301.02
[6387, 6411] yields 6409.30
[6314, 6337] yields 6321.36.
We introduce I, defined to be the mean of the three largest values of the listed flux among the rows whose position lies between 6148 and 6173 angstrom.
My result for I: 6.04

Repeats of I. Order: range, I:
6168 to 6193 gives 5.98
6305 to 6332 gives 6.14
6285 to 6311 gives 6.33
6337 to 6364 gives 6.13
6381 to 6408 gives 6.14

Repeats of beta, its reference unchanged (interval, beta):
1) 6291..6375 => 6347.62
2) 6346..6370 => 6347.62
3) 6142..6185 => 6154.75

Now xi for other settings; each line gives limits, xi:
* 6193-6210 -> 5.3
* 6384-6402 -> 6.0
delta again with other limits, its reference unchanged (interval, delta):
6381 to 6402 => 6400.45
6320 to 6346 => 6344.69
